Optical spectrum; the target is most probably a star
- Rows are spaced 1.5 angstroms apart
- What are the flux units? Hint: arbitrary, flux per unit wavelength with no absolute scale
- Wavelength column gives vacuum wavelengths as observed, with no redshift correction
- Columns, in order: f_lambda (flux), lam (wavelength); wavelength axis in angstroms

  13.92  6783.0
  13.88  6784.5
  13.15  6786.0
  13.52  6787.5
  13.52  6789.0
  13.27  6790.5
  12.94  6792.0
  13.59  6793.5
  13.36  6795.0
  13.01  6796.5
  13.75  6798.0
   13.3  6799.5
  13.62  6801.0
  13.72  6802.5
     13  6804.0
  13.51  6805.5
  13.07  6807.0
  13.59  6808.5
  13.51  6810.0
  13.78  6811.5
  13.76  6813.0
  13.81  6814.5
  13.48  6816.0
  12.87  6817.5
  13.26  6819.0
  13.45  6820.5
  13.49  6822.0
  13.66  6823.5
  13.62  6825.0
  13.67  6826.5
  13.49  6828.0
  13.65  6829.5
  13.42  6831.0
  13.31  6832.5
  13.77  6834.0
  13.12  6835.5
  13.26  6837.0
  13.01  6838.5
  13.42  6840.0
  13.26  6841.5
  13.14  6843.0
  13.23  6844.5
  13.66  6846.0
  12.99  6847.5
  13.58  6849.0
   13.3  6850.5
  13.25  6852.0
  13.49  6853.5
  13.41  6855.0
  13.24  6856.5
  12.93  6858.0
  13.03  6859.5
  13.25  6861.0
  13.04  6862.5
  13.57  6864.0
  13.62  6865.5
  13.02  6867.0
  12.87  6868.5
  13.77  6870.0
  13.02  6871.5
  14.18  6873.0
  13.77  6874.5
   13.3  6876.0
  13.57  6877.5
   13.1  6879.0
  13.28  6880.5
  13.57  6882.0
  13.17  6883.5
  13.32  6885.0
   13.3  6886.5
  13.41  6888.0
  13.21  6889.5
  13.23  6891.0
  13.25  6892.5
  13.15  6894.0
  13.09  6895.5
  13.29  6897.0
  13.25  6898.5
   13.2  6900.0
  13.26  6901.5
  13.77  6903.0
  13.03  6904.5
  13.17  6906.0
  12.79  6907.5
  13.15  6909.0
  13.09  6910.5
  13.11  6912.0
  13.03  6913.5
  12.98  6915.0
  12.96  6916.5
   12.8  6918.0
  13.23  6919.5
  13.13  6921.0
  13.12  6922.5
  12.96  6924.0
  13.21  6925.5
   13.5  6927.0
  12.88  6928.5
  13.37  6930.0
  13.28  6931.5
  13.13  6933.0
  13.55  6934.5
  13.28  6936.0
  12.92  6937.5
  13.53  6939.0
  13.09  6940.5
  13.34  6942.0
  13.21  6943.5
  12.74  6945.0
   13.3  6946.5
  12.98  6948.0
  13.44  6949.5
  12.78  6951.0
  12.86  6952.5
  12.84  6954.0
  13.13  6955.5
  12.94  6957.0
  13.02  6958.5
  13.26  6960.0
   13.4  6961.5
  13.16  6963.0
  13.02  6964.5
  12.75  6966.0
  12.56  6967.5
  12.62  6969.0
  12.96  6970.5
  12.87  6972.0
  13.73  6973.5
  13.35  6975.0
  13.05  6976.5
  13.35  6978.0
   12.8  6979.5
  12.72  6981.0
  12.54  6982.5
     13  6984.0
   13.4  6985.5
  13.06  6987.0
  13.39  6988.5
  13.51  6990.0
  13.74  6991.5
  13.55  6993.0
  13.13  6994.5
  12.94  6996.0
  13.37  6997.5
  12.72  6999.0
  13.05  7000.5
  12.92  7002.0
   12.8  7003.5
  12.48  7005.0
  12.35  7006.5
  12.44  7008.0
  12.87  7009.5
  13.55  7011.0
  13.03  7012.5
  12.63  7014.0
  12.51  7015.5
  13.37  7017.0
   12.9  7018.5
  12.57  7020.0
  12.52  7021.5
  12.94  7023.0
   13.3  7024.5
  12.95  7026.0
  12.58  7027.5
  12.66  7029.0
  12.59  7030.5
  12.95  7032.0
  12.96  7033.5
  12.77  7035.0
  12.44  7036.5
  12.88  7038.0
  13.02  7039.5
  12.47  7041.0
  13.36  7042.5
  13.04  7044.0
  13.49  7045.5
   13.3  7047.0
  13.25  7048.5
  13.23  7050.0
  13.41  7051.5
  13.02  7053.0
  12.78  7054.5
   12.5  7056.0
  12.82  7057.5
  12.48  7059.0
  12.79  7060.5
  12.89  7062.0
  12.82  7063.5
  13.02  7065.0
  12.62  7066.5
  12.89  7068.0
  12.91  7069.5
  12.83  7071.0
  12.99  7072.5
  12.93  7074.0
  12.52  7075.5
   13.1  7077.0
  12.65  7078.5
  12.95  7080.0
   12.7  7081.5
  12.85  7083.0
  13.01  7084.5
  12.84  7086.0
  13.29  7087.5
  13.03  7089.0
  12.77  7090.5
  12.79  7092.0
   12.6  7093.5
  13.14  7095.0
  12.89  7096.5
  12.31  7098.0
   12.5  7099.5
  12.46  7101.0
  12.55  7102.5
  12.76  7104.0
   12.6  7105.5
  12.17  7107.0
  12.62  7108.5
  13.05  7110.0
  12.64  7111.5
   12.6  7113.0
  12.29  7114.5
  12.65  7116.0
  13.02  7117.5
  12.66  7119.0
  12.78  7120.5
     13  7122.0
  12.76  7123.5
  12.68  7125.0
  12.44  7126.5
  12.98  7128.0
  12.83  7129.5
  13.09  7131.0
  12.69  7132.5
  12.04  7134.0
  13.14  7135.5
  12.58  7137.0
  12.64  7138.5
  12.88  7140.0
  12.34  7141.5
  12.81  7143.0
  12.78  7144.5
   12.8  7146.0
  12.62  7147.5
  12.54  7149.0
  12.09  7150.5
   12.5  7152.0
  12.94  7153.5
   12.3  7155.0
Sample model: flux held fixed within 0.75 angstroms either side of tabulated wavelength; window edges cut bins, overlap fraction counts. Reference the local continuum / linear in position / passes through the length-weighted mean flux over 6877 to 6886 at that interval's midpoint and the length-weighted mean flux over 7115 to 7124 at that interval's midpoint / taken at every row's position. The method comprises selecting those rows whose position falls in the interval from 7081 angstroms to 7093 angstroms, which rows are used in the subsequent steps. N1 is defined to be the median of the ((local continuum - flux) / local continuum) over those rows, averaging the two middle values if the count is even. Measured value 0.0024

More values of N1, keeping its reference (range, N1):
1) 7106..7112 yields 0.0148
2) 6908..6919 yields 0.0171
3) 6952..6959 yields 0.0167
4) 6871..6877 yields -0.0145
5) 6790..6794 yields 0.0192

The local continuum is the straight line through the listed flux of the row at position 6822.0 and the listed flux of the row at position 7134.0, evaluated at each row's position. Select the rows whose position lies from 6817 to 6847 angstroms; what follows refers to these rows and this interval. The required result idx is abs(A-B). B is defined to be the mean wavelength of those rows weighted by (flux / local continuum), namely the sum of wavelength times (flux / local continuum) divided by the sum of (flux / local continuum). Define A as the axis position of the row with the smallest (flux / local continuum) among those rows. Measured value 14.3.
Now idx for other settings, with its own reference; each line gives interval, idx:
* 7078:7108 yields 14.3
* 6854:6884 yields 0.8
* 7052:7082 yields 8.3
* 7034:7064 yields 12.8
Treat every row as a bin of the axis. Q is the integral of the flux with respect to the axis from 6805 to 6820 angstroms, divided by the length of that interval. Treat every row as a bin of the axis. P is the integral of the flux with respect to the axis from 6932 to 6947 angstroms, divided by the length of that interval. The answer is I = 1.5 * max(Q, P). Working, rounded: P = 13.2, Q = 13.5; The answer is 20.2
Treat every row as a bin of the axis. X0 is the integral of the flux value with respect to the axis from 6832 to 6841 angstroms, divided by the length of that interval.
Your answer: 13.31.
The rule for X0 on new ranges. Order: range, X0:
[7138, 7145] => 12.69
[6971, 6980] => 13.20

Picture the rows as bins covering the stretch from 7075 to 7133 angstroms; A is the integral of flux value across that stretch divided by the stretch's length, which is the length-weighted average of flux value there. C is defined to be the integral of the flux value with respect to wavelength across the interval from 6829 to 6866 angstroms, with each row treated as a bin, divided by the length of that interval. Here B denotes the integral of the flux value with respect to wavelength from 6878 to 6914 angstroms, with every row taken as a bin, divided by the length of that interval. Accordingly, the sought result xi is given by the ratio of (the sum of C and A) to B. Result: 1.97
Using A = 12.8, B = 13.2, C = 13.3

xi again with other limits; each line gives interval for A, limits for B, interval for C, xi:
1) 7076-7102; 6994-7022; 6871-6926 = 2.03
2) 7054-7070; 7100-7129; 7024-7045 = 2.02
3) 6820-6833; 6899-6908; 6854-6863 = 2.02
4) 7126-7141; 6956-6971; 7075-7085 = 1.97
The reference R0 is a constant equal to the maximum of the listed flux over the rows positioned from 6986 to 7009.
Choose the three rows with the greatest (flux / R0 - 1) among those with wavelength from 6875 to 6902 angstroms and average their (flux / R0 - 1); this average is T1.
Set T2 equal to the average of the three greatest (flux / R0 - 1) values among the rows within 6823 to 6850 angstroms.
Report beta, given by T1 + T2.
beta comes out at -0.02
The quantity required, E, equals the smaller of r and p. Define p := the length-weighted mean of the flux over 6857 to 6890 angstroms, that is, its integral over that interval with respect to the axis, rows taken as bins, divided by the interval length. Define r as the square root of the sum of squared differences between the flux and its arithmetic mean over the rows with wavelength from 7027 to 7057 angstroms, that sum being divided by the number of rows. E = 0.323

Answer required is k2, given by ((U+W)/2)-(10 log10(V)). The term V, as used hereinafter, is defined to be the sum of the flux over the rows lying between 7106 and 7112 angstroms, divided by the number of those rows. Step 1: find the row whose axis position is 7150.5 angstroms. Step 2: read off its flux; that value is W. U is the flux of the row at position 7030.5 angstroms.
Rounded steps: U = 12.59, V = 12.6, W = 12.09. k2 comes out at 1.3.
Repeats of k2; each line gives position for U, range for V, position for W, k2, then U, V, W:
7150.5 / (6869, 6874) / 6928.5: 1.1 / 12.09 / 13.7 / 12.88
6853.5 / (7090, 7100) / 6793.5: 2.5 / 13.49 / 12.7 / 13.59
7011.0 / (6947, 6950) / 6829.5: 2.4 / 13.55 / 13.2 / 13.65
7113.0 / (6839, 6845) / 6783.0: 2.0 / 12.6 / 13.3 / 13.92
